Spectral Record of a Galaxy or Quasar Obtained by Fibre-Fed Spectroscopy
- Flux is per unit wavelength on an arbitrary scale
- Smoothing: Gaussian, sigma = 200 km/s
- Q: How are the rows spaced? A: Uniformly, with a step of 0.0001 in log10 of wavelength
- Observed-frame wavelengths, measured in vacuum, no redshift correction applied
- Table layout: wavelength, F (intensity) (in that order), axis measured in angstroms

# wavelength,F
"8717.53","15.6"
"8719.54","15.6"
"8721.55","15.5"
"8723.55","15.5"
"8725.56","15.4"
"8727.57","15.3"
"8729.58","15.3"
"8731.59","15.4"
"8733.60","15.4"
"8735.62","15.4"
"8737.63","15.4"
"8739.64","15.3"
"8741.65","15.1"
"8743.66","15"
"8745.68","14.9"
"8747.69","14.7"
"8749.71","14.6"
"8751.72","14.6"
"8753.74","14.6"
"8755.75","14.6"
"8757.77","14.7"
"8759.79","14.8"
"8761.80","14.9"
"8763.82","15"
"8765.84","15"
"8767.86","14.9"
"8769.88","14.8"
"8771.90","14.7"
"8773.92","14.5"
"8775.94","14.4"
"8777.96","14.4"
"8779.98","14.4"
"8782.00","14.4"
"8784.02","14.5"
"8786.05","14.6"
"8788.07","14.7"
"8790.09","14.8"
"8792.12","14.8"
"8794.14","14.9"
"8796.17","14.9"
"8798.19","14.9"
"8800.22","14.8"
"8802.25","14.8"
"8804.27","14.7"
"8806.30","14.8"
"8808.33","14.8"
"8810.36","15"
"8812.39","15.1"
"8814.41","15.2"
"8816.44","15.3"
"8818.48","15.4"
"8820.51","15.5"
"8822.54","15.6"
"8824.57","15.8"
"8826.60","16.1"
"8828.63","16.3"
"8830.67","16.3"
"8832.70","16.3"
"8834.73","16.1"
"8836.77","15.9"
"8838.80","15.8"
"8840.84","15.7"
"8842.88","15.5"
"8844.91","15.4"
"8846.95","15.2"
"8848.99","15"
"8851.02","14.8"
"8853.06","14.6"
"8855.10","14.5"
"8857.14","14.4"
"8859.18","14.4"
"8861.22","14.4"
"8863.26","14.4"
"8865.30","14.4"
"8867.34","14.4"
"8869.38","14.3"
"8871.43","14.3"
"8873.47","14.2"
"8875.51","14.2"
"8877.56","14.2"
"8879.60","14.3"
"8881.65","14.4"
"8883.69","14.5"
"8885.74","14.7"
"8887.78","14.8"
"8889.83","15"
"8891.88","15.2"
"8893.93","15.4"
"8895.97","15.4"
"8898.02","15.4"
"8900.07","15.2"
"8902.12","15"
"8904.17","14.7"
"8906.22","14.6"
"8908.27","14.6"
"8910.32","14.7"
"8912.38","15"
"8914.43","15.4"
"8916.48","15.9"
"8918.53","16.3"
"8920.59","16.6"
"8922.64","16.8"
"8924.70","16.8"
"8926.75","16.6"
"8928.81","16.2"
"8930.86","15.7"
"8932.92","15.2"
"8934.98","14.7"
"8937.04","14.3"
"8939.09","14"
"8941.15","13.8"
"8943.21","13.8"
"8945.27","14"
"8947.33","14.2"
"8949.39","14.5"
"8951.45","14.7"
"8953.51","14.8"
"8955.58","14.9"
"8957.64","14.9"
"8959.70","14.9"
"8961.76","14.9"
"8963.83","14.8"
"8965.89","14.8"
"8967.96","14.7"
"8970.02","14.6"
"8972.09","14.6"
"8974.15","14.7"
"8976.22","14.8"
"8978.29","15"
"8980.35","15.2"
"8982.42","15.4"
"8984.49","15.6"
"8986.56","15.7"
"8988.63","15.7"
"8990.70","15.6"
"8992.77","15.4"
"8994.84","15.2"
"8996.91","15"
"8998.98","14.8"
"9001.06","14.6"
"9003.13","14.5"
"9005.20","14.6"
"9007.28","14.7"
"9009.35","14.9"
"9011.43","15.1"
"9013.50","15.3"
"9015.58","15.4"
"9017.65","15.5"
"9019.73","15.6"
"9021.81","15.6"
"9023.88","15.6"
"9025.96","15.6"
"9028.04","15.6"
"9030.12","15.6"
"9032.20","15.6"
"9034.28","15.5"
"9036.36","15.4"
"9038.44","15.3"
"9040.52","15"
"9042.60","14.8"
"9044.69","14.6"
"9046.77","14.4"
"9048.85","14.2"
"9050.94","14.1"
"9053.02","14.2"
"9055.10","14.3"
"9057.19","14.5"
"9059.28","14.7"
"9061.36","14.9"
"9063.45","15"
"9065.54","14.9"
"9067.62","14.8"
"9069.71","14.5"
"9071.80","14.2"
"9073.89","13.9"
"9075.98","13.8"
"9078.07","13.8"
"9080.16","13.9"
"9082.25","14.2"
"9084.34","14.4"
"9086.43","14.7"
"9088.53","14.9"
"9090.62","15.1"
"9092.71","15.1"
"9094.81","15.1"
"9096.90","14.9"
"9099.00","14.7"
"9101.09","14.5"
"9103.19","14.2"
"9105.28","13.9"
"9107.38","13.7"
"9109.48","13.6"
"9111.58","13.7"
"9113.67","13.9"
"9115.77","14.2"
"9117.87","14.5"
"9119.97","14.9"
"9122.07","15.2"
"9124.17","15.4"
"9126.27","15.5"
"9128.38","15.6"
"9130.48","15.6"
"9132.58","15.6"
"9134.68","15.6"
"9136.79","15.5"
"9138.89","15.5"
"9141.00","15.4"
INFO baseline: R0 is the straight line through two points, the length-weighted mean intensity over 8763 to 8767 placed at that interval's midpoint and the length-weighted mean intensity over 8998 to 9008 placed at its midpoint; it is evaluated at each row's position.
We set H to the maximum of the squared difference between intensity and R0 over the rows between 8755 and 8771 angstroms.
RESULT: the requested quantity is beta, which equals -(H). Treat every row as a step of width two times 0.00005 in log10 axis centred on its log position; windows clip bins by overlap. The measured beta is -0.16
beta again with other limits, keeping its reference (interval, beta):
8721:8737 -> -0.21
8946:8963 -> -0.26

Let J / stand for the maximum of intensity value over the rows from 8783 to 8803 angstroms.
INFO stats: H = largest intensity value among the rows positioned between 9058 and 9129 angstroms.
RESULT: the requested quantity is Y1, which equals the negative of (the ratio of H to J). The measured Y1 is -1.05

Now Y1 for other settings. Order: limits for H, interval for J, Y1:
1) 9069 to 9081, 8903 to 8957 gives -0.86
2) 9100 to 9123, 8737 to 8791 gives -0.99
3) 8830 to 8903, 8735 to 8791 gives -1.06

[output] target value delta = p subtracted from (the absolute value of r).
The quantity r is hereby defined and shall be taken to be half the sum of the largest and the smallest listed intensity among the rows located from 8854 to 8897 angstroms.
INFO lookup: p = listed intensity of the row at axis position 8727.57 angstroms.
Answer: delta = -0.50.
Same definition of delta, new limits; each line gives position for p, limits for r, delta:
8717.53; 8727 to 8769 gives -0.60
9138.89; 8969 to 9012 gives -0.40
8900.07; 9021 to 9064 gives -0.35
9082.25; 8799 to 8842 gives 1.30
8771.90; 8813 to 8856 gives 0.70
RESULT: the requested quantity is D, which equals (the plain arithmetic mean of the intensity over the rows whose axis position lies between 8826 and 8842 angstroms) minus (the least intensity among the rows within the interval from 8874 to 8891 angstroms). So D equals 1.9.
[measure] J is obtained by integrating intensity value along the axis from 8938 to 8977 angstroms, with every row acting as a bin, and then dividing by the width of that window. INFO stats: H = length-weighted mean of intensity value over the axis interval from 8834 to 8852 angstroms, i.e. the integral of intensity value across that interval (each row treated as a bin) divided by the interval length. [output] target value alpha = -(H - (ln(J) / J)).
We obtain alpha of -15.3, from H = 15.5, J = 14.5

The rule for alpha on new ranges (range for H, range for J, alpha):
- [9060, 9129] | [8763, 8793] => -14.3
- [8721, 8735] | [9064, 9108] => -15.2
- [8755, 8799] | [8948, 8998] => -14.5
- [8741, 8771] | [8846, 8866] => -14.6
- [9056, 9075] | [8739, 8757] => -14.4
